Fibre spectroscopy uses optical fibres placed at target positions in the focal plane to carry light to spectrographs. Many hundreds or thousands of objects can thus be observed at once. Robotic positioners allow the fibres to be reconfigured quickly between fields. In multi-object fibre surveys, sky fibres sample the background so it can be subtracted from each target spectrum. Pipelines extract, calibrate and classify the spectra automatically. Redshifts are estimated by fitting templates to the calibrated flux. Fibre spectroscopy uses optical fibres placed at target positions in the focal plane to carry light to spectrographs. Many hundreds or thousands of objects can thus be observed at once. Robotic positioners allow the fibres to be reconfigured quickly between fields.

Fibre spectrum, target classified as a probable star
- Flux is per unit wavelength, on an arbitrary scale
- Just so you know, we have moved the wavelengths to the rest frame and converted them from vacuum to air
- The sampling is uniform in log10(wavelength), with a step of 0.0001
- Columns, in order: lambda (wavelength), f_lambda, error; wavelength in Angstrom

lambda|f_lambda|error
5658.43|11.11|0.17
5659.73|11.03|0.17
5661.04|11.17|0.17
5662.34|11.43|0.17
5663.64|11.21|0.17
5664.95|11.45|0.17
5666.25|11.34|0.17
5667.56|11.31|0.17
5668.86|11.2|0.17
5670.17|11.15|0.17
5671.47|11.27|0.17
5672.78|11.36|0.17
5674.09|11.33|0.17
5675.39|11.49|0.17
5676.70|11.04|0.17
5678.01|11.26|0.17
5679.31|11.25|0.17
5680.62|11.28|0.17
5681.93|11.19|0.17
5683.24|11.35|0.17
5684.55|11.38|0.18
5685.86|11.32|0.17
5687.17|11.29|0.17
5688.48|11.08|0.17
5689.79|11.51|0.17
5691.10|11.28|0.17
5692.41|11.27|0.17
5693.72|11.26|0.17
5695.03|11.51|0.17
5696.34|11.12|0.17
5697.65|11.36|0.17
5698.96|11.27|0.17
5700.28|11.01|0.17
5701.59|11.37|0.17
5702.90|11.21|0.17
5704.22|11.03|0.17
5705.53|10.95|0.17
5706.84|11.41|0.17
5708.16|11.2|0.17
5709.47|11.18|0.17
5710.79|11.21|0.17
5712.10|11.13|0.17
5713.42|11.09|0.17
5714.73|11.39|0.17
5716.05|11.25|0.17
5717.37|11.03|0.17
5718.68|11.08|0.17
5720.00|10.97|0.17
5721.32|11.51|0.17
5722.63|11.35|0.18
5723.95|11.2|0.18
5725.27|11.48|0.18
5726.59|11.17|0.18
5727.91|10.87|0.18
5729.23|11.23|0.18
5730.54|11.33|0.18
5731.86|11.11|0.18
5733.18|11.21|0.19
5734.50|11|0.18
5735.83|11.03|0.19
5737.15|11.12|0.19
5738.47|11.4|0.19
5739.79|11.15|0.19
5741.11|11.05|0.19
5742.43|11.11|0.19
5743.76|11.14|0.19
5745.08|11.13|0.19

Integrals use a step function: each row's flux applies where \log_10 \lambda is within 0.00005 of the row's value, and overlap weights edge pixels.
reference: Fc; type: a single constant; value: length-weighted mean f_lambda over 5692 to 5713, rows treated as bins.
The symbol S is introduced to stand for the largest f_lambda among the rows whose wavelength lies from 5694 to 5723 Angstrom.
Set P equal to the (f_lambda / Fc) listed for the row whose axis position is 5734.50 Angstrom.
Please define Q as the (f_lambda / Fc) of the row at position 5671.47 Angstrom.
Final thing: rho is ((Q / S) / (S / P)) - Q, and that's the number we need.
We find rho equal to -1.00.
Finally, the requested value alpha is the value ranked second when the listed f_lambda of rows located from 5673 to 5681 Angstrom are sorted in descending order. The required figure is 11.33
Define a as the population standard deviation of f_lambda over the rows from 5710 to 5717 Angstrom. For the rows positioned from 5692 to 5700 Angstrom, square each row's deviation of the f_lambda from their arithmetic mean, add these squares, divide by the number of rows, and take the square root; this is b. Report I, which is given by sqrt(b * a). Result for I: 0.111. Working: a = 0.105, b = 0.118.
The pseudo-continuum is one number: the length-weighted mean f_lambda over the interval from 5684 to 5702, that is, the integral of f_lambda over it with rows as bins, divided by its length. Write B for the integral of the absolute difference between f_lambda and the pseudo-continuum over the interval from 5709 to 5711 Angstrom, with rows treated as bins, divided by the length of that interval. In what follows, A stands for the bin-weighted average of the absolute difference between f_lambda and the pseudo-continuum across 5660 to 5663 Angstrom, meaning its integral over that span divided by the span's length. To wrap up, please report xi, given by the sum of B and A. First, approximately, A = 0.15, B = 0.094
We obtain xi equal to 0.24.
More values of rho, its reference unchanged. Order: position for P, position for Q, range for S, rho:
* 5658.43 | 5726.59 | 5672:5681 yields -0.99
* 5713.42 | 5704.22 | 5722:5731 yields -0.98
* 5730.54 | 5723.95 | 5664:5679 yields -0.99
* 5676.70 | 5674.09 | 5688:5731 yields -1.00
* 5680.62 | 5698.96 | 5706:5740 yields -1.00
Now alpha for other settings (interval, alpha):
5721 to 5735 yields 11.48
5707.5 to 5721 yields 11.25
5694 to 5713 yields 11.41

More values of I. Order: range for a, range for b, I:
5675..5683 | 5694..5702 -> 0.149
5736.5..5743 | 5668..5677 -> 0.129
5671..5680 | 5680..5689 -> 0.110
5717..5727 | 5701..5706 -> 0.176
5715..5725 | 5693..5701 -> 0.168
